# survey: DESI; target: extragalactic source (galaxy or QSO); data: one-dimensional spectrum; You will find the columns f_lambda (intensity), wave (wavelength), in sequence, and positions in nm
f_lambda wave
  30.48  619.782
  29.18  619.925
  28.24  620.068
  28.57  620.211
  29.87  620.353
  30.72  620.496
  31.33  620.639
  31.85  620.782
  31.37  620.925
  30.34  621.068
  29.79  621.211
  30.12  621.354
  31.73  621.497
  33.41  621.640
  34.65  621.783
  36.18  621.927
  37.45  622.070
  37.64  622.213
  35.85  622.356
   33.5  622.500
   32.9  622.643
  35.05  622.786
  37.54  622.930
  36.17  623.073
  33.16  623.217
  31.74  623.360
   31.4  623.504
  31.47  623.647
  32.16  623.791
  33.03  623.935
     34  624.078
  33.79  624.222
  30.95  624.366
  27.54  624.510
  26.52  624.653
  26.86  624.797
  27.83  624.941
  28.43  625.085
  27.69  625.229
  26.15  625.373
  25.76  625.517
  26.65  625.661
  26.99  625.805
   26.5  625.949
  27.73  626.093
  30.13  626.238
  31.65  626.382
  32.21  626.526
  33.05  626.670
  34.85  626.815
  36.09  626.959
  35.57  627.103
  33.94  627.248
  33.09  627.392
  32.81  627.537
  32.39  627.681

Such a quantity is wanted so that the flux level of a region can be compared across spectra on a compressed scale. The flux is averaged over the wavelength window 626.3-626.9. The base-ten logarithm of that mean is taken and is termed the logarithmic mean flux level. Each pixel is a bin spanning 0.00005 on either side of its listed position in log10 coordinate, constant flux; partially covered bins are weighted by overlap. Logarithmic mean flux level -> 1.52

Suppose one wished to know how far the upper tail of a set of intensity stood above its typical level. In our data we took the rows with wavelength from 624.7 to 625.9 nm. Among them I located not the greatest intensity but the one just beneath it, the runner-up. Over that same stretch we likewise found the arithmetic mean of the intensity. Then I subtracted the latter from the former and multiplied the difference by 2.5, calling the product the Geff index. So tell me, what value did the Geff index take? 2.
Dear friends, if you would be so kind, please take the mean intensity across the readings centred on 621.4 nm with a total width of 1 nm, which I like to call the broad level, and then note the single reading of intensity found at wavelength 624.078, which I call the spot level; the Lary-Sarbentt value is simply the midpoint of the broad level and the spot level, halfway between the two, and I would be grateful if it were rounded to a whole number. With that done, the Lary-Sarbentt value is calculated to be 33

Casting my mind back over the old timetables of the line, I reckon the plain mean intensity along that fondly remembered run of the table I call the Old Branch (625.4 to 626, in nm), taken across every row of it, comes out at 26.5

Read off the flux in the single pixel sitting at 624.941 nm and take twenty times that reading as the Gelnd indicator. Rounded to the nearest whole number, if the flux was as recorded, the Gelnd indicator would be 557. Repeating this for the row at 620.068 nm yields 565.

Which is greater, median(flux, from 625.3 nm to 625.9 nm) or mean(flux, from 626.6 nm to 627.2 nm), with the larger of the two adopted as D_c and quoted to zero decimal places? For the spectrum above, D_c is 35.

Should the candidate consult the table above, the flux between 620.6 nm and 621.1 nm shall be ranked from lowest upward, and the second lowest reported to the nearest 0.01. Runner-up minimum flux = 31.33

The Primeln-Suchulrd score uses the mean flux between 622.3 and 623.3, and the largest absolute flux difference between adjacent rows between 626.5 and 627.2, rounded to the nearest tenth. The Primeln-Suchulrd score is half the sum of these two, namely 18.3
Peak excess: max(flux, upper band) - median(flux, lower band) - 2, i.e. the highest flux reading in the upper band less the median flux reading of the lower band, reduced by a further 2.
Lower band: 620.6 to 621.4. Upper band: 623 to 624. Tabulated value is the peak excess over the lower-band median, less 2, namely 3.3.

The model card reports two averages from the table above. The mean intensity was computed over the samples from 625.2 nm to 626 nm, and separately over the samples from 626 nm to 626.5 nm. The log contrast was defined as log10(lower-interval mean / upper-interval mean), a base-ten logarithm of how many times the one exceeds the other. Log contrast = -0.05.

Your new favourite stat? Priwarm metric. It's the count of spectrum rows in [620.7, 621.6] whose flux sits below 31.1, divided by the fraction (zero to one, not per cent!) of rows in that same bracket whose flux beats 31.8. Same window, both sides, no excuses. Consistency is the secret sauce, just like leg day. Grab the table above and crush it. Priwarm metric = 18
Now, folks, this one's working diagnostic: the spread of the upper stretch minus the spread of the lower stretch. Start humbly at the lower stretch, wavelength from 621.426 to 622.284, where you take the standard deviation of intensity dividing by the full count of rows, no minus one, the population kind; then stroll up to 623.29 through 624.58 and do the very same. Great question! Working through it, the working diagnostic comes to -0.33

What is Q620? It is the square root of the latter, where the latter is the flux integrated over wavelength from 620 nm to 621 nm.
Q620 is 5.50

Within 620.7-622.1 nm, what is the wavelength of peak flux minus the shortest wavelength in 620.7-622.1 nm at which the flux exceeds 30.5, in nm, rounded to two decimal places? 1.29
